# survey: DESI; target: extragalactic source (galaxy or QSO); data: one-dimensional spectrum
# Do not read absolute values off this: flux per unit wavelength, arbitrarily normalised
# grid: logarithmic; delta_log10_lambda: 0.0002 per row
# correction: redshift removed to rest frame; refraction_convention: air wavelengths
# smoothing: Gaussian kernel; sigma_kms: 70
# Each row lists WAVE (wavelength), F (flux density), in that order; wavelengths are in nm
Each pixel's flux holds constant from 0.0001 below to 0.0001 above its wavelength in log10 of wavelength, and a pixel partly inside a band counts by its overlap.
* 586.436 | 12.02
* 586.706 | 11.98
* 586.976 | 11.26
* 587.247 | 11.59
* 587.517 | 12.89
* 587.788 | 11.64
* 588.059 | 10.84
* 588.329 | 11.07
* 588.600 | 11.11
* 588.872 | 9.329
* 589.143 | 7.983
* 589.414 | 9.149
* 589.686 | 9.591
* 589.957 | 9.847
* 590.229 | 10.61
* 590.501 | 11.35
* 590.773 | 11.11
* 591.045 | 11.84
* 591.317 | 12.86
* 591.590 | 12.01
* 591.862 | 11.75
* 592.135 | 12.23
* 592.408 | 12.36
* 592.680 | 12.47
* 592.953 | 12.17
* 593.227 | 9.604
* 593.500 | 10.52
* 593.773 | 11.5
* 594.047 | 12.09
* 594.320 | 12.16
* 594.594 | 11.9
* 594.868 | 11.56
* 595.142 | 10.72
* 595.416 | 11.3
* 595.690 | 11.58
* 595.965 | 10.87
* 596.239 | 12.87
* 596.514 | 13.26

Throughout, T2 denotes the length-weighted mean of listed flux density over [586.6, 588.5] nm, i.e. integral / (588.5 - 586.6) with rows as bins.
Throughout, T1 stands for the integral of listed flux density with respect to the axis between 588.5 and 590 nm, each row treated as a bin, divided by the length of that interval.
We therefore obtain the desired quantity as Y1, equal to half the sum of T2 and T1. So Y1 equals 10.5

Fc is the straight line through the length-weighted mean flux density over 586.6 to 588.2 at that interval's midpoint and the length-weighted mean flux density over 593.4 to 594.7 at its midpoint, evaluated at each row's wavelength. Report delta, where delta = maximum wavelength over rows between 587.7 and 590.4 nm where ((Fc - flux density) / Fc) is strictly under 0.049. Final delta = 587.788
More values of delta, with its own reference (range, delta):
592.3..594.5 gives 594.320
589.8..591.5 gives 591.317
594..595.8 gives 595.690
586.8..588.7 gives 587.788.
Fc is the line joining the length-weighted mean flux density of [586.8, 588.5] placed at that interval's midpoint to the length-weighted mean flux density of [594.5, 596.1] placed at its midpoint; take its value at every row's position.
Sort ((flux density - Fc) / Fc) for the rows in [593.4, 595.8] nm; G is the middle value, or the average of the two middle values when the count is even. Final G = 0.021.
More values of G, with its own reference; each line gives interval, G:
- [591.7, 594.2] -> 0.066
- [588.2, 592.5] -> -0.033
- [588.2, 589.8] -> -0.177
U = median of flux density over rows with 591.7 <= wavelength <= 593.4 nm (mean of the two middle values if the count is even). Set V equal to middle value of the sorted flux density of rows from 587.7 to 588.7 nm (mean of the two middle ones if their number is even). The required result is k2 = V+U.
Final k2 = 23.3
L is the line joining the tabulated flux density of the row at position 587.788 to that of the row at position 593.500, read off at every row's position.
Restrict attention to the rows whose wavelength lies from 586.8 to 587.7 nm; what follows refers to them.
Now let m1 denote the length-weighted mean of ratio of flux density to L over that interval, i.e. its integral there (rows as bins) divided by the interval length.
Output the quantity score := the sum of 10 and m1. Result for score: 11.0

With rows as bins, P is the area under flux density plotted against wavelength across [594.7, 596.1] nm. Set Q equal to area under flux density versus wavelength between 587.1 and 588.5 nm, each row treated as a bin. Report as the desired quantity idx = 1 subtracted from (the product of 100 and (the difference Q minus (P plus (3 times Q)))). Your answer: -4817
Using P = 15.7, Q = 16.2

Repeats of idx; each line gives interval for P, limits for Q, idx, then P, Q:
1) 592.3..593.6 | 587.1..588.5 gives -4733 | 14.9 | 16.2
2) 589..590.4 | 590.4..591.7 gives -4408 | 13.3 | 15.4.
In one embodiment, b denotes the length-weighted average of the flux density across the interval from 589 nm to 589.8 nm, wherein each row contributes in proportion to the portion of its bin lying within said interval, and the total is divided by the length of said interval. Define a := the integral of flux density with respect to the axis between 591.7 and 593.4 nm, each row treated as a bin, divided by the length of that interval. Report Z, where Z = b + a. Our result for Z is 20.6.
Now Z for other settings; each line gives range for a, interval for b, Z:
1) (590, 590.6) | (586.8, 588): 22.6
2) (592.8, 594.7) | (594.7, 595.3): 22.6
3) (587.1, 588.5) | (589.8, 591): 22.4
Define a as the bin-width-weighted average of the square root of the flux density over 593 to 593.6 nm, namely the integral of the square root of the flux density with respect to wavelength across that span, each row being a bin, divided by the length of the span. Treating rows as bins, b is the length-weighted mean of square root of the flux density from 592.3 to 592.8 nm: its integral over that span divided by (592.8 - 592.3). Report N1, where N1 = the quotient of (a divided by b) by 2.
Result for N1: 0.455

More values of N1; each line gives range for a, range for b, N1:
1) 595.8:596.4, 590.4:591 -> 0.512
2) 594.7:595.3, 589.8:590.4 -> 0.522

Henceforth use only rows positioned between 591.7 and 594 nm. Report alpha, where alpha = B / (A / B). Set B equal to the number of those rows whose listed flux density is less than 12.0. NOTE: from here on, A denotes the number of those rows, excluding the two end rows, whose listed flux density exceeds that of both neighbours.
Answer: 16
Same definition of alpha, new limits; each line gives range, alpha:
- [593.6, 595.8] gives 36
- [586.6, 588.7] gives 49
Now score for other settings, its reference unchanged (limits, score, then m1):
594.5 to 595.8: 11.1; 1.12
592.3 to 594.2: 11.1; 1.09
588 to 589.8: 10.9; 0.86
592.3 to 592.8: 11.2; 1.16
